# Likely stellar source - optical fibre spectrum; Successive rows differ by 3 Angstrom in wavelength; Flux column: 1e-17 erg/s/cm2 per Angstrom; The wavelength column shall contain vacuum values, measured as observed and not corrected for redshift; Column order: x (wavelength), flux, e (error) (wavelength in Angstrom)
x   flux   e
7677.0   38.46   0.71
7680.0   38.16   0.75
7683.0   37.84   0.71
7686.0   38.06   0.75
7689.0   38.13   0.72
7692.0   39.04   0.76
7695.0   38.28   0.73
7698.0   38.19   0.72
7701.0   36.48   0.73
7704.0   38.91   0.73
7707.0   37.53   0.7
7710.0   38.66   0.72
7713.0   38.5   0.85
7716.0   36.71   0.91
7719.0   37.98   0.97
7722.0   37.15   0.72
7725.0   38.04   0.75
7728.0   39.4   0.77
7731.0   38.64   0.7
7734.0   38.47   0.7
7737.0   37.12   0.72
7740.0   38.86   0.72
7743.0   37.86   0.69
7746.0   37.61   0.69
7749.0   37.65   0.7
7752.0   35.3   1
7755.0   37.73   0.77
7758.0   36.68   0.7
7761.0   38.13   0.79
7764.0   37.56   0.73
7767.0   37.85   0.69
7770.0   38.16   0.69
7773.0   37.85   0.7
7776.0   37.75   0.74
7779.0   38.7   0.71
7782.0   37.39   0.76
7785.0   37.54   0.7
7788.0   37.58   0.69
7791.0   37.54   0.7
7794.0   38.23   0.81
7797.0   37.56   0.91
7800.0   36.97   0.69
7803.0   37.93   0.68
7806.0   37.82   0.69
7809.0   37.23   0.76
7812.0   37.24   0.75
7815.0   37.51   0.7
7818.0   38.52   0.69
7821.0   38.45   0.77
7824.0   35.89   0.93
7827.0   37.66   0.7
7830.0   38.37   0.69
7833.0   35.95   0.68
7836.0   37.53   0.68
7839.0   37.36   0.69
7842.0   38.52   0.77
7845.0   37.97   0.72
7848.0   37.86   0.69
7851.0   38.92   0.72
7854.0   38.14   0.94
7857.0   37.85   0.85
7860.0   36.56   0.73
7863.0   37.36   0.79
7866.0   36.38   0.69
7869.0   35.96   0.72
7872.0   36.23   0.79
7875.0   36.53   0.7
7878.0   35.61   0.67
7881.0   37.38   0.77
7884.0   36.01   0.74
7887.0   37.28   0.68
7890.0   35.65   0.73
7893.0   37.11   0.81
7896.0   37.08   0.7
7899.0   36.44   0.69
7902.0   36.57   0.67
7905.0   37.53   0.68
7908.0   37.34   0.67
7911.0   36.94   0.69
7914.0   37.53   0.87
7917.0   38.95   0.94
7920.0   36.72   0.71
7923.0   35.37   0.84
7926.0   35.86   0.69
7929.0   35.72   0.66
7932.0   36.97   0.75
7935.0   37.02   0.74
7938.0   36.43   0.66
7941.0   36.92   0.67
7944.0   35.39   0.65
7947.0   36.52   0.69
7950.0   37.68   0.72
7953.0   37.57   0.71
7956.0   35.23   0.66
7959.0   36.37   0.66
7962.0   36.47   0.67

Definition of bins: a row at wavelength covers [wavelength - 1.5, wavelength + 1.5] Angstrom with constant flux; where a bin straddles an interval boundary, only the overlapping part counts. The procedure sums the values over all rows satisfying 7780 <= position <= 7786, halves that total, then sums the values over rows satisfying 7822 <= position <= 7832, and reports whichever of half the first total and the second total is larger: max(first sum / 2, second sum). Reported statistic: 112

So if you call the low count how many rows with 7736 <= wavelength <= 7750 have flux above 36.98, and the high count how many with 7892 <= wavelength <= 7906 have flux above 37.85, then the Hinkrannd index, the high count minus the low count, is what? -5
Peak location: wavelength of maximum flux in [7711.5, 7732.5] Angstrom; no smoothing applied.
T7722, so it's 7728.0 Angstrom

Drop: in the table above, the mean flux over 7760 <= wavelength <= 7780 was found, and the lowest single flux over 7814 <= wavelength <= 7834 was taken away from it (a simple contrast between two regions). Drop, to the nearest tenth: 2.1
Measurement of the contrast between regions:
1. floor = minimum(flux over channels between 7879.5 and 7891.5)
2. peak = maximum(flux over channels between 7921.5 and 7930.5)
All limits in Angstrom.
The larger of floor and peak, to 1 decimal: 35.9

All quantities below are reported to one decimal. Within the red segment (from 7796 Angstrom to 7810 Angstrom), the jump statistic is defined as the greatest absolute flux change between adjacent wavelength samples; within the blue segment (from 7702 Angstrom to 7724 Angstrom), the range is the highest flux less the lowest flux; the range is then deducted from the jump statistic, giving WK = -1.2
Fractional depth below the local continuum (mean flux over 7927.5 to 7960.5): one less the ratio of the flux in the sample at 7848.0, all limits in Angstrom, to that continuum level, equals -0.036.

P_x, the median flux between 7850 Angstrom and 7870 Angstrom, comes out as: 37.4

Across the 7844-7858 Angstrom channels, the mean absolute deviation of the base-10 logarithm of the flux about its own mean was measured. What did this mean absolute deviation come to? 0.0035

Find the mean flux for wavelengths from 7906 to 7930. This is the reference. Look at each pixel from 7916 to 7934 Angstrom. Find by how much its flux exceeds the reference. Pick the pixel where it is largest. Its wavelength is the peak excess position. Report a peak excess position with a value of 7917.0 Angstrom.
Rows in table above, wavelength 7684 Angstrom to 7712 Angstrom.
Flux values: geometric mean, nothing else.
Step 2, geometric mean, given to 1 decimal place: 38.1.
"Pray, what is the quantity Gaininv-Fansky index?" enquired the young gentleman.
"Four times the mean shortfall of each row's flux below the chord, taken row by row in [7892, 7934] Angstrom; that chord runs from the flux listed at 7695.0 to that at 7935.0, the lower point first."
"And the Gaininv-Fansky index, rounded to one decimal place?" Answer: 1.1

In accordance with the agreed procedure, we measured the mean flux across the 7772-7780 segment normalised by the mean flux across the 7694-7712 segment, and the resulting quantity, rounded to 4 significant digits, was 1.002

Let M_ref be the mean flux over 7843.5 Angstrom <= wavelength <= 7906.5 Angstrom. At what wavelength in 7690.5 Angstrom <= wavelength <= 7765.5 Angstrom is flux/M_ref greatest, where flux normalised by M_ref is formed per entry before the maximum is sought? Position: 7728.0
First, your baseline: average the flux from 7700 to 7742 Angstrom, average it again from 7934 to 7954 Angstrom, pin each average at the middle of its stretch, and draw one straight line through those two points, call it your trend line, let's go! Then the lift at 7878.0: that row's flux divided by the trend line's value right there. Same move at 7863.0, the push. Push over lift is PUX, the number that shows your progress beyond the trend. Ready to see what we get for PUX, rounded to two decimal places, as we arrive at 1.05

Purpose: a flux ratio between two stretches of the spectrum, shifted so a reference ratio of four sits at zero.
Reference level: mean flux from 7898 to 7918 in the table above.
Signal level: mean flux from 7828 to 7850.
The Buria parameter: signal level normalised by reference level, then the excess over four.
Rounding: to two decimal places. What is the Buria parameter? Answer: -2.99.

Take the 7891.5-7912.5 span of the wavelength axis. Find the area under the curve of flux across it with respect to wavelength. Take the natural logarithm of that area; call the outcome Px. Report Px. 6.66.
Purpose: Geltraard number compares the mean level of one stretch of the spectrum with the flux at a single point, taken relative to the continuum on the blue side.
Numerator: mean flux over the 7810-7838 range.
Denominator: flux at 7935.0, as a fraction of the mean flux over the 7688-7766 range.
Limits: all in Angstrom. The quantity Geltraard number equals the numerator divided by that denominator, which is 38.3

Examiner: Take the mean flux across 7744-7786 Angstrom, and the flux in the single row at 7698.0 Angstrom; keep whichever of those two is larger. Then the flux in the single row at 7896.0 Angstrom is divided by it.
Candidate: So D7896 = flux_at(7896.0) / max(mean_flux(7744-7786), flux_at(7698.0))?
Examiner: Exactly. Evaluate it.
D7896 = 0.97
